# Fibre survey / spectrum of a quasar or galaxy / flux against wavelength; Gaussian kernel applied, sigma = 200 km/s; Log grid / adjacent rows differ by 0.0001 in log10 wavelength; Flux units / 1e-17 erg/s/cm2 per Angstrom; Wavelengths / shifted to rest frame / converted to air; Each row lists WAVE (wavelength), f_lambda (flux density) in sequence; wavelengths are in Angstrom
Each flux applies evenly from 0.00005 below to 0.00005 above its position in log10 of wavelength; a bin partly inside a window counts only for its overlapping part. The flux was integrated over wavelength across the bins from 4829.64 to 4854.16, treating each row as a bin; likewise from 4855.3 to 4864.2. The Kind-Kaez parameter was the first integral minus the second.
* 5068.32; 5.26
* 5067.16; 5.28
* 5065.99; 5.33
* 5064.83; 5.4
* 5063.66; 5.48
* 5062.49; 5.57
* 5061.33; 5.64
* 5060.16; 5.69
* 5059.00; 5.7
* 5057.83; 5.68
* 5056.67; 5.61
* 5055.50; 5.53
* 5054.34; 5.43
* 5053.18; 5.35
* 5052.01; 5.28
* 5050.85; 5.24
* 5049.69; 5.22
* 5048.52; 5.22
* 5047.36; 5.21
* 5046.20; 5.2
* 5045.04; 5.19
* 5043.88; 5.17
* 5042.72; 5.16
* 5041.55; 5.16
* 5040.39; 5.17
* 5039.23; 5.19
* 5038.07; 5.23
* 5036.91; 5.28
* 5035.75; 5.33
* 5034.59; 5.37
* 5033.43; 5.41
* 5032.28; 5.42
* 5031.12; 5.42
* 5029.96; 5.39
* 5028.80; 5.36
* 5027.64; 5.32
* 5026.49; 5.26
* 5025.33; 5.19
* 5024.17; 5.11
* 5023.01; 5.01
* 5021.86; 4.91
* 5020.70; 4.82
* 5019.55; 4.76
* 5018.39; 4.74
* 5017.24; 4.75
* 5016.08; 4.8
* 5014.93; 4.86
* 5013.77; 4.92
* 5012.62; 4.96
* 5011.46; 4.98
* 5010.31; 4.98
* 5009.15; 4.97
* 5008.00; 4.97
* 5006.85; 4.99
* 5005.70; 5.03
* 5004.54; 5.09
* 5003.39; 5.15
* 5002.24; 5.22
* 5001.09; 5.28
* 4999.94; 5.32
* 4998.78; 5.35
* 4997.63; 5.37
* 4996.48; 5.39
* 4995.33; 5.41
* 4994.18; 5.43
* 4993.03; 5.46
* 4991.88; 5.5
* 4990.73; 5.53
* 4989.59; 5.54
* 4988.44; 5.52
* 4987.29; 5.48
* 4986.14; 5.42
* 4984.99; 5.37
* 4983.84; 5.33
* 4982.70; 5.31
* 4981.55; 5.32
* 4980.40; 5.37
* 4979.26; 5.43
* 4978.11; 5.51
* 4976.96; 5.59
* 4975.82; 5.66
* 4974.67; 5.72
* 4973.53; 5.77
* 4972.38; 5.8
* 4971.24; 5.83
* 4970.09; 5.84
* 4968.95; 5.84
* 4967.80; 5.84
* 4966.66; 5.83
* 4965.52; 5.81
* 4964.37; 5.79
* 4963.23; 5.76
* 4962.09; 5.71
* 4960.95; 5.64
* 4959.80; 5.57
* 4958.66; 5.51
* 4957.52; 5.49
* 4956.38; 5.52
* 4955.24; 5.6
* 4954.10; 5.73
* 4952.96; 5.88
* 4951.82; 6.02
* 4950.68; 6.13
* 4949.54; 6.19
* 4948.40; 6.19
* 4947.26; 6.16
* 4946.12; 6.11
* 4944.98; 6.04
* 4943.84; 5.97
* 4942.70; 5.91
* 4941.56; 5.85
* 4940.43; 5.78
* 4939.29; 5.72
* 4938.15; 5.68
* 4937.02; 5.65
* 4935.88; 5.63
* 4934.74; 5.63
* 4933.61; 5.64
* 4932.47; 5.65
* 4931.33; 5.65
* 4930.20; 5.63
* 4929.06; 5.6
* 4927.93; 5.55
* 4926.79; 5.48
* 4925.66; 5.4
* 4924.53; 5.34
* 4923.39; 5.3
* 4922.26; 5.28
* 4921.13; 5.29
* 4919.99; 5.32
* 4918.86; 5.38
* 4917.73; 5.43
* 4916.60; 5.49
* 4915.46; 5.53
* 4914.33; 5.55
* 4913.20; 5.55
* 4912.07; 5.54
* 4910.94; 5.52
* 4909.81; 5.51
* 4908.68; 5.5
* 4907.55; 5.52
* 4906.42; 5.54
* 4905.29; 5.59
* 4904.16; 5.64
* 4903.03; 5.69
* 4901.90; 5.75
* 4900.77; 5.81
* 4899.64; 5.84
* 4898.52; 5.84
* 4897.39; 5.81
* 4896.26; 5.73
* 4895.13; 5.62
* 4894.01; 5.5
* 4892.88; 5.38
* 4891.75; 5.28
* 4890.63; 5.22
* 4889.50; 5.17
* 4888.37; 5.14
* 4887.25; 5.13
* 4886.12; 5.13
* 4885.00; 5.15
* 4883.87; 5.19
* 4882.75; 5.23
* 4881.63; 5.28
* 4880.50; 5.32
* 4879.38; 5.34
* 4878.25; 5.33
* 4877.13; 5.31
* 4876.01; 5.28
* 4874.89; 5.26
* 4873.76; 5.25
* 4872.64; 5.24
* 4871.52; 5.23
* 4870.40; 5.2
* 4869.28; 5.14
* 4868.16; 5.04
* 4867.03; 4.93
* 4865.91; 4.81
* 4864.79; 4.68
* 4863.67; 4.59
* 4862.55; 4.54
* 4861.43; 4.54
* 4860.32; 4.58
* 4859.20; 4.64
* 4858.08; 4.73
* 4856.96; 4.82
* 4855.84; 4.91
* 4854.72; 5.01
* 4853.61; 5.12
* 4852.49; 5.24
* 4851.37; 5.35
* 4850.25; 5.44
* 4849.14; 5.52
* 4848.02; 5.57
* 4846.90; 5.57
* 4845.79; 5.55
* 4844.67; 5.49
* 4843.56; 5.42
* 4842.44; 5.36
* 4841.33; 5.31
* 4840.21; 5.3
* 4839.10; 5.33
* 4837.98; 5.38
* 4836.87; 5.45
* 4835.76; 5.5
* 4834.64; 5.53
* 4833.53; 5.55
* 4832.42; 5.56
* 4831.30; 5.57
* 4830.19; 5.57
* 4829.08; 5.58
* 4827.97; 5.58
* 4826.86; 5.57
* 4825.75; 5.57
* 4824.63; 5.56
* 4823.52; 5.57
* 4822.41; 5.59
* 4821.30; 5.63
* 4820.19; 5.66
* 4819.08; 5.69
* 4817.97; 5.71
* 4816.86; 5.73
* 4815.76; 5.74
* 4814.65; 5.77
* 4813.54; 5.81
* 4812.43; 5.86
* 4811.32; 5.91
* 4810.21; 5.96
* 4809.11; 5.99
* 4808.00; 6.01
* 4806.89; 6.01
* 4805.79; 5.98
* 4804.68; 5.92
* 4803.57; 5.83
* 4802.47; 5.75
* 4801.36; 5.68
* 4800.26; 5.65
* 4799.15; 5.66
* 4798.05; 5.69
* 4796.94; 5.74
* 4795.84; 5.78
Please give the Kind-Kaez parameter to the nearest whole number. 92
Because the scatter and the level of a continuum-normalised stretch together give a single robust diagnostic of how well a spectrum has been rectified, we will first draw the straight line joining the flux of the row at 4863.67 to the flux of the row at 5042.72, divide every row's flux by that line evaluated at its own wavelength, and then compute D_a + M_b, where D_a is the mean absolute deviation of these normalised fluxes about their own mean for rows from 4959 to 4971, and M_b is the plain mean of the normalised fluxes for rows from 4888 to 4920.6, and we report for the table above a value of 1.19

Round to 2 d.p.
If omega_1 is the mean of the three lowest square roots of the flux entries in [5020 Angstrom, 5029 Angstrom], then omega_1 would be 2.22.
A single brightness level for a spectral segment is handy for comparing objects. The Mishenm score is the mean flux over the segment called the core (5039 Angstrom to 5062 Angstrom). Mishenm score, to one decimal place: 5.4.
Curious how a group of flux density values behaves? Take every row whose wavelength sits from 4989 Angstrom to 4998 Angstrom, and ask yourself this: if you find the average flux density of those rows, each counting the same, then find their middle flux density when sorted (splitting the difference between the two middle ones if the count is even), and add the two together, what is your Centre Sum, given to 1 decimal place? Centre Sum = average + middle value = 10.9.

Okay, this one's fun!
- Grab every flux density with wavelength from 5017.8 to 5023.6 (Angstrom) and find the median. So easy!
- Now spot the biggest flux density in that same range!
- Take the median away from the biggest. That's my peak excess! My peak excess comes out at 0.19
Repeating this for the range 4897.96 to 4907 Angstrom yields 0.12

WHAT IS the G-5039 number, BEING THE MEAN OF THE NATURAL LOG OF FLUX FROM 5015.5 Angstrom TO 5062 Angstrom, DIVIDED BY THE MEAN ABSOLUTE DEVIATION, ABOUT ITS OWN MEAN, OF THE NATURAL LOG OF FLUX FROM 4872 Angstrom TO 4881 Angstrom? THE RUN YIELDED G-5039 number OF 260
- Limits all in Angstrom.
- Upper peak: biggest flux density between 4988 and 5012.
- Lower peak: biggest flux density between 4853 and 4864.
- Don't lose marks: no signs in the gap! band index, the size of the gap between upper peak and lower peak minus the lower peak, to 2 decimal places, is -4.70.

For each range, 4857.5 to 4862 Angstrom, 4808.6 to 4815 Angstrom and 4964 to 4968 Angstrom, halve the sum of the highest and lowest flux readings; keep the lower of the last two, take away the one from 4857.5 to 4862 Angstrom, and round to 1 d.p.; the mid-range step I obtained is 1.2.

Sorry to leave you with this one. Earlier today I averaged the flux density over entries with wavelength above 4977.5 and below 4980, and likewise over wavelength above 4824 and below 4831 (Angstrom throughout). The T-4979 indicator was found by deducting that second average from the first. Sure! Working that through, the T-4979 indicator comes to -0.1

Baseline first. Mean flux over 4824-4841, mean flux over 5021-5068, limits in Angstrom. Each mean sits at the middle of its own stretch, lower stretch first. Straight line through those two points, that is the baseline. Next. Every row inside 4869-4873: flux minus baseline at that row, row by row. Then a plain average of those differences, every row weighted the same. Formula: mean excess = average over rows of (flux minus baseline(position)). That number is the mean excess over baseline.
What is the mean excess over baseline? -0.27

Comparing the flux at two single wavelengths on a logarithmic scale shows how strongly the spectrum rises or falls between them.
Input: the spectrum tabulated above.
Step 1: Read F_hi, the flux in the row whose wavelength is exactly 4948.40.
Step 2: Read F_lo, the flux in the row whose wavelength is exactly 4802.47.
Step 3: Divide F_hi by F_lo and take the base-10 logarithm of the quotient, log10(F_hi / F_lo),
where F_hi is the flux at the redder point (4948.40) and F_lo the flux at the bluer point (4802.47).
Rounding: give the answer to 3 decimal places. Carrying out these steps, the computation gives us 0.032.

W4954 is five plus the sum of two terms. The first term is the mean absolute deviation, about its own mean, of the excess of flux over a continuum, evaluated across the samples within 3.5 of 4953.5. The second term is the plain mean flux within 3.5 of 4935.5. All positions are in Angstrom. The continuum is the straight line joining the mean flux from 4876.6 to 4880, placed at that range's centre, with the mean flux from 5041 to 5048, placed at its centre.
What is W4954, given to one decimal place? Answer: 10.8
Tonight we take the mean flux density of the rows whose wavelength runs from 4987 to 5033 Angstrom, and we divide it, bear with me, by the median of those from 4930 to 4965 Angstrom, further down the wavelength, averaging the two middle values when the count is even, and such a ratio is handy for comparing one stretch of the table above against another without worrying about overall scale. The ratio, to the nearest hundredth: 0.90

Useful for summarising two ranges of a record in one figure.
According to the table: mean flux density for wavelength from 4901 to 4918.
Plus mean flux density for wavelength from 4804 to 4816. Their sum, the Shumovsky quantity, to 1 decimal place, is 11.5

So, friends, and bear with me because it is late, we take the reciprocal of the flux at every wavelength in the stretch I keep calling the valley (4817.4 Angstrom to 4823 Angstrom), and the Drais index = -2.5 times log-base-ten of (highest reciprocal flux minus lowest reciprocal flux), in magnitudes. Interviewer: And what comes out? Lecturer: 6.1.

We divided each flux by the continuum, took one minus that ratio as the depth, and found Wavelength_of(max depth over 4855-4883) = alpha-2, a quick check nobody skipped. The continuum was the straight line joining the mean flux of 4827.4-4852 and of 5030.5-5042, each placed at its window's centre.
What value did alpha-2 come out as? 4861.43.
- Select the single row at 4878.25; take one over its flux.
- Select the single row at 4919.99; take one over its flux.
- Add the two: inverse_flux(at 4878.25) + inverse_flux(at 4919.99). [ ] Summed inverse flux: 0.376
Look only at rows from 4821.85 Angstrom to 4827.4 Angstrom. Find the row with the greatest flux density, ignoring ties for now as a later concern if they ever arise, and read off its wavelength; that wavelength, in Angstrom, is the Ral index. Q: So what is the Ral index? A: 4822.41 Angstrom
